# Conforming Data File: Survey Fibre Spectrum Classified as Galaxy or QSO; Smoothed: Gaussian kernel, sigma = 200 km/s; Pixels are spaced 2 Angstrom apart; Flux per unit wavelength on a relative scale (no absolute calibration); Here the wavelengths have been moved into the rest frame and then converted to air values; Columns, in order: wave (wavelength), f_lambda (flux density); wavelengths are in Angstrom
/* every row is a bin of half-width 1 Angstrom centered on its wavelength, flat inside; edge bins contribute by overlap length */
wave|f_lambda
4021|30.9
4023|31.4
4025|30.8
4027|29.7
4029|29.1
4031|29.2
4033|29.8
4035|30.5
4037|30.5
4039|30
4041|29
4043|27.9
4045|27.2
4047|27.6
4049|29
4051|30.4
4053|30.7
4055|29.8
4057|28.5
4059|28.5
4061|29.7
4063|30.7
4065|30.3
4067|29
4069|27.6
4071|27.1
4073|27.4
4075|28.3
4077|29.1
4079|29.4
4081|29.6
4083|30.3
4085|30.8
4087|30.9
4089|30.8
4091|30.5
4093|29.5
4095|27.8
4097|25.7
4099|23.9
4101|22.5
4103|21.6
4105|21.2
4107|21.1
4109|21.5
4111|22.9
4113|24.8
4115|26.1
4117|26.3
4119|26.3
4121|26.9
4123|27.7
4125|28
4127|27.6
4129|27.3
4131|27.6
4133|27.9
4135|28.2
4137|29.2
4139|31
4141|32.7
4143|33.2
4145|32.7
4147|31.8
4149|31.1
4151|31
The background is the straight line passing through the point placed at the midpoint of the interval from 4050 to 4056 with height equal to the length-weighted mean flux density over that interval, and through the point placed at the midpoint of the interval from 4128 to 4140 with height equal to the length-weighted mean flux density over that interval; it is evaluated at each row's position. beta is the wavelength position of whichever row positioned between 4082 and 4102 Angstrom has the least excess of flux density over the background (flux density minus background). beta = 4101 Angstrom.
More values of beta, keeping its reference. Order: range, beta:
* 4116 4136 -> 4117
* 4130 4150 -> 4131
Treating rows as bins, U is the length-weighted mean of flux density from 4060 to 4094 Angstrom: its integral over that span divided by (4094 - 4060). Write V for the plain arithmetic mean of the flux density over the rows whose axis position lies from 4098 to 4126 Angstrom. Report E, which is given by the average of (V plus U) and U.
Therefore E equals 41.6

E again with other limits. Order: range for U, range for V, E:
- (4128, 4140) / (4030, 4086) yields 43.1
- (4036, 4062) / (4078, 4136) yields 42.5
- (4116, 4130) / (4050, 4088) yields 41.8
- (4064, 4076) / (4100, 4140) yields 41.2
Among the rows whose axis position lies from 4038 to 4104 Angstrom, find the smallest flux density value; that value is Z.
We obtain 21.6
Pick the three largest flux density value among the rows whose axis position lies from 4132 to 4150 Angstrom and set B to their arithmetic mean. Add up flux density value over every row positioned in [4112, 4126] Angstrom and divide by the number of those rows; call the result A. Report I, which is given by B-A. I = 6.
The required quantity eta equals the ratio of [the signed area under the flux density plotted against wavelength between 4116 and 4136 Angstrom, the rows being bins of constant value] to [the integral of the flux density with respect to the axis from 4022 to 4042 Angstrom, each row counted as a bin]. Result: 0.91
